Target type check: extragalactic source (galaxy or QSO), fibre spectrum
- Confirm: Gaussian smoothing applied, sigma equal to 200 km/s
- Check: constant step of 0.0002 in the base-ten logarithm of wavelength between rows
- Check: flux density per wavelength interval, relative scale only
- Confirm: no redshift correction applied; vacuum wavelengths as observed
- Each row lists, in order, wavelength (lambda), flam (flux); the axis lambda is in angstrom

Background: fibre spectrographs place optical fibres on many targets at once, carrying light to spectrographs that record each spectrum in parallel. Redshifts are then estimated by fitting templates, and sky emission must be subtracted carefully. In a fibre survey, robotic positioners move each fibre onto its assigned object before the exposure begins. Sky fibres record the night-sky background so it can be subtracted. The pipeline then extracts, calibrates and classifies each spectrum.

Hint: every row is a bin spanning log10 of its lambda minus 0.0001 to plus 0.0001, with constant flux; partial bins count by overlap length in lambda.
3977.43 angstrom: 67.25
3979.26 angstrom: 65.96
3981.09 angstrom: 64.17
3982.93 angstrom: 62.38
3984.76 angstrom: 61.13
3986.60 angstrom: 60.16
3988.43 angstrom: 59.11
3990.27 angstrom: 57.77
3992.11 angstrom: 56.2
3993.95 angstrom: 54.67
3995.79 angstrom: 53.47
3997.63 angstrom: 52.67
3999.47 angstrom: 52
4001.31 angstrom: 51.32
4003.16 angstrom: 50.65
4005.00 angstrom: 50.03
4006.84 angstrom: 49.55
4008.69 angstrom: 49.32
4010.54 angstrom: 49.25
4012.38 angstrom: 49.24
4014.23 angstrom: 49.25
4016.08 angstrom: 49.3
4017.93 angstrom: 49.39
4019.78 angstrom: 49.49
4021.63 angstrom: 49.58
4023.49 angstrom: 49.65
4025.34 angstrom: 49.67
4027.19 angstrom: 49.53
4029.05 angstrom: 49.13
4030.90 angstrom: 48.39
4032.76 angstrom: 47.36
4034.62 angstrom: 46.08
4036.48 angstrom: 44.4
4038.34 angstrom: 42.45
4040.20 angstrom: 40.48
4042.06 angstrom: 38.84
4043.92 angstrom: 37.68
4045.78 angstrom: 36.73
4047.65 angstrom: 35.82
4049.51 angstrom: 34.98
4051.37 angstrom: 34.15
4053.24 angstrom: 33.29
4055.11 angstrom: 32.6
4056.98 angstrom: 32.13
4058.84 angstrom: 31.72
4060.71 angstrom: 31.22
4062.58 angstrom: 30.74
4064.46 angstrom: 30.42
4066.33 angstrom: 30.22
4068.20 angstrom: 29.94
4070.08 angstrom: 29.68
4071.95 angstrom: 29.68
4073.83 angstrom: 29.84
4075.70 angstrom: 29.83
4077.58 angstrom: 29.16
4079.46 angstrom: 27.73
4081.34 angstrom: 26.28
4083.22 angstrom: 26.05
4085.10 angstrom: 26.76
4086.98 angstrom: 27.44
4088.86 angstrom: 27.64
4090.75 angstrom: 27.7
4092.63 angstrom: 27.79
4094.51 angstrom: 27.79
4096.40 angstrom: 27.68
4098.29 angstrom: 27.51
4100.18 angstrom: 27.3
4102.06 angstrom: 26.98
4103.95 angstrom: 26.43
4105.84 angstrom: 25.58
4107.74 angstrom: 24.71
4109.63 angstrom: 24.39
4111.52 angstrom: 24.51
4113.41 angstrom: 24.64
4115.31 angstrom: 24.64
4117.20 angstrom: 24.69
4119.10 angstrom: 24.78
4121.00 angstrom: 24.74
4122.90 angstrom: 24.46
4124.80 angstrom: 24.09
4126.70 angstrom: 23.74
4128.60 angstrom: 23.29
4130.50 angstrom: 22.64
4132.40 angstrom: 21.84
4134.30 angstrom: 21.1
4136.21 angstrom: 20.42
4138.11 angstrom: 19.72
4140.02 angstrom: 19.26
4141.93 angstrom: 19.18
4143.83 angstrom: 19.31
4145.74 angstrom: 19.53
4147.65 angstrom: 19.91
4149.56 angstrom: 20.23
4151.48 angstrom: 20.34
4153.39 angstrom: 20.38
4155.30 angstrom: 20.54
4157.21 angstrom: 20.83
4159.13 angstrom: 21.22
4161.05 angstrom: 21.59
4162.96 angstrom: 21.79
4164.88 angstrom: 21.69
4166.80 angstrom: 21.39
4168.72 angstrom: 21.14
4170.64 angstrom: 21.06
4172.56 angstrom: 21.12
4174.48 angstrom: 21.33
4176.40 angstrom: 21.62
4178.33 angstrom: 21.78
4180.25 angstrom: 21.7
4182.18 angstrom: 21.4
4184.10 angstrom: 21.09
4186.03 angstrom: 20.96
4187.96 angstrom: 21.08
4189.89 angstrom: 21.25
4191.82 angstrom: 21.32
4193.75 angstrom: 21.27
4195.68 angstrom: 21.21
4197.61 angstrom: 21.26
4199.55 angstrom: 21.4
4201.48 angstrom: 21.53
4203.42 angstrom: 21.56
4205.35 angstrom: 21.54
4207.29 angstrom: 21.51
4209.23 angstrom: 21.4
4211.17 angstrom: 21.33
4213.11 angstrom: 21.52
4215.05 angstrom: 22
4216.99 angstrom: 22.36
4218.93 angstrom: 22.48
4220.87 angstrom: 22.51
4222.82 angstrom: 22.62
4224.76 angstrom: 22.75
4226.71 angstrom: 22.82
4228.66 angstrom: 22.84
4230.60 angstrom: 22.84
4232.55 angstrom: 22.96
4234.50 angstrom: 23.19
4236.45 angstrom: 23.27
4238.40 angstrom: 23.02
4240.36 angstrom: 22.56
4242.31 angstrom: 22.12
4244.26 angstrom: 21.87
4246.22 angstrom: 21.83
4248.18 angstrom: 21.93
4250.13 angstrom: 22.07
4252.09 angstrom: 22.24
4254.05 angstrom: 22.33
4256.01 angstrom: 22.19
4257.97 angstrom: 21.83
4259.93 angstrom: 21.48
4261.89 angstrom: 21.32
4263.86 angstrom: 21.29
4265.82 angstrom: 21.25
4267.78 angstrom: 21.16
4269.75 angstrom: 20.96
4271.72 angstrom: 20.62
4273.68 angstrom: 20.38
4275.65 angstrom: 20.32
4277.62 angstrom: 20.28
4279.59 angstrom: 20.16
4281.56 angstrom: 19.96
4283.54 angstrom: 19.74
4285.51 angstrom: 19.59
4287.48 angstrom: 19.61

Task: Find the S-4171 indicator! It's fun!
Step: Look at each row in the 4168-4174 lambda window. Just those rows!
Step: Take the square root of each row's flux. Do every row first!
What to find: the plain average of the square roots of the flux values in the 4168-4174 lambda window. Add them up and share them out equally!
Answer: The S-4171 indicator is 4.6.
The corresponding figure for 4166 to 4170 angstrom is 4.6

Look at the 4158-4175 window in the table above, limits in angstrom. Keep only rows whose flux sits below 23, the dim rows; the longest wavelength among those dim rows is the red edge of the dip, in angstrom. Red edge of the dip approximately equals 4174.48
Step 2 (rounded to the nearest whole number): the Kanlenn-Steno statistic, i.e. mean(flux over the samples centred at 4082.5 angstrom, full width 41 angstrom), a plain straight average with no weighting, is 28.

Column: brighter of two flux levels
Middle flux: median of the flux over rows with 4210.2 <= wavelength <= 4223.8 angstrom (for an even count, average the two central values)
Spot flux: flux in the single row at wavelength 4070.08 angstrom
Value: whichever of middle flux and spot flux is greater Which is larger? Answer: 30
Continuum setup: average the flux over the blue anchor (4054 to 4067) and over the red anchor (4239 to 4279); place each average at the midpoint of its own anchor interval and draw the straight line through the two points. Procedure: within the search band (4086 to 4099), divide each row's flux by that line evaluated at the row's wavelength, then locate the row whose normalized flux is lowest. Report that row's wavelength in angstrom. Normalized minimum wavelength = 4086.98 angstrom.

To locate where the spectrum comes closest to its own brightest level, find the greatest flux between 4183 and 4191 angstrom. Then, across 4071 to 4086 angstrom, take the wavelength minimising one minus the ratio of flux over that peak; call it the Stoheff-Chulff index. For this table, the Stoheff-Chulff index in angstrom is 4073.83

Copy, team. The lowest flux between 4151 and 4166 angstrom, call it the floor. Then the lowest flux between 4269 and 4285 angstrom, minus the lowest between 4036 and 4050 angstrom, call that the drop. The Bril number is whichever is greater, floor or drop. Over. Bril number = 20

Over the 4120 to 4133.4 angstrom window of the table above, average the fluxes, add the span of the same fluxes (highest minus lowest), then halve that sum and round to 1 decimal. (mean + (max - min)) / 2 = 13.2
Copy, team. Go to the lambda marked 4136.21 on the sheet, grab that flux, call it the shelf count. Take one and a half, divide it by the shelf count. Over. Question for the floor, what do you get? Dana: 0.073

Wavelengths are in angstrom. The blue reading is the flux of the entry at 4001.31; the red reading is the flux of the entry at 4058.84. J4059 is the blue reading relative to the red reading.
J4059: 1.62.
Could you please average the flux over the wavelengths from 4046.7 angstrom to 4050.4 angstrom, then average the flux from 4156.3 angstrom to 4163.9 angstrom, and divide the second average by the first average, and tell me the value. 0.60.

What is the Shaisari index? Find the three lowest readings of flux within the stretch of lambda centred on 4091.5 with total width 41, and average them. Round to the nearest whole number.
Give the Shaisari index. 25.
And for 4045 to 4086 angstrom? 26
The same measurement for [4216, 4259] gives 22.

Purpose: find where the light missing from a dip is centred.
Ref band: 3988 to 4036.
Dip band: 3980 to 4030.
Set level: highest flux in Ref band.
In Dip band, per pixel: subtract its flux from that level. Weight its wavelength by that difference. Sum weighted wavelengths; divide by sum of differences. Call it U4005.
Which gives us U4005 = 4014.5 angstrom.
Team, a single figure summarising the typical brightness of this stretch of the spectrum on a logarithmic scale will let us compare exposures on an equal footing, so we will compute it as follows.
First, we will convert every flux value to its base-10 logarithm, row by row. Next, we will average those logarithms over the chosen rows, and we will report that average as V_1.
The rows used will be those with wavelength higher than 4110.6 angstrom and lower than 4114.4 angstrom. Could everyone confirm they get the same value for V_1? 1.39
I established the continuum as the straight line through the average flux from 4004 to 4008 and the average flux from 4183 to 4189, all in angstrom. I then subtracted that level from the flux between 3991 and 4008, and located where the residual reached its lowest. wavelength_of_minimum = 4006.84 angstrom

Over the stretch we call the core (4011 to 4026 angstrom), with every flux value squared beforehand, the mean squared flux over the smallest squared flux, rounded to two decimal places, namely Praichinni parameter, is 1.01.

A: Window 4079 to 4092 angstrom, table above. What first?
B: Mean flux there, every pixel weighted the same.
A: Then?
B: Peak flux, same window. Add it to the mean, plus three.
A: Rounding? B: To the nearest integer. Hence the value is 58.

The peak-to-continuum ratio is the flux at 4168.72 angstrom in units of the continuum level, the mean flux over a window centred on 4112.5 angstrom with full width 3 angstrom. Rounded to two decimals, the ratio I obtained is 0.86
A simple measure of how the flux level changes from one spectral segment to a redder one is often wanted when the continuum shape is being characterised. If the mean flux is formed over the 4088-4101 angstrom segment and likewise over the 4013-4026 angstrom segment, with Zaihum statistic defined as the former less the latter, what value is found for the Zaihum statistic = -22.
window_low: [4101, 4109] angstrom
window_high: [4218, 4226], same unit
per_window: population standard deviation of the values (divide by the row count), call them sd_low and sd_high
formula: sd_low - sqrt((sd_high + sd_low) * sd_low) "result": -0.051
